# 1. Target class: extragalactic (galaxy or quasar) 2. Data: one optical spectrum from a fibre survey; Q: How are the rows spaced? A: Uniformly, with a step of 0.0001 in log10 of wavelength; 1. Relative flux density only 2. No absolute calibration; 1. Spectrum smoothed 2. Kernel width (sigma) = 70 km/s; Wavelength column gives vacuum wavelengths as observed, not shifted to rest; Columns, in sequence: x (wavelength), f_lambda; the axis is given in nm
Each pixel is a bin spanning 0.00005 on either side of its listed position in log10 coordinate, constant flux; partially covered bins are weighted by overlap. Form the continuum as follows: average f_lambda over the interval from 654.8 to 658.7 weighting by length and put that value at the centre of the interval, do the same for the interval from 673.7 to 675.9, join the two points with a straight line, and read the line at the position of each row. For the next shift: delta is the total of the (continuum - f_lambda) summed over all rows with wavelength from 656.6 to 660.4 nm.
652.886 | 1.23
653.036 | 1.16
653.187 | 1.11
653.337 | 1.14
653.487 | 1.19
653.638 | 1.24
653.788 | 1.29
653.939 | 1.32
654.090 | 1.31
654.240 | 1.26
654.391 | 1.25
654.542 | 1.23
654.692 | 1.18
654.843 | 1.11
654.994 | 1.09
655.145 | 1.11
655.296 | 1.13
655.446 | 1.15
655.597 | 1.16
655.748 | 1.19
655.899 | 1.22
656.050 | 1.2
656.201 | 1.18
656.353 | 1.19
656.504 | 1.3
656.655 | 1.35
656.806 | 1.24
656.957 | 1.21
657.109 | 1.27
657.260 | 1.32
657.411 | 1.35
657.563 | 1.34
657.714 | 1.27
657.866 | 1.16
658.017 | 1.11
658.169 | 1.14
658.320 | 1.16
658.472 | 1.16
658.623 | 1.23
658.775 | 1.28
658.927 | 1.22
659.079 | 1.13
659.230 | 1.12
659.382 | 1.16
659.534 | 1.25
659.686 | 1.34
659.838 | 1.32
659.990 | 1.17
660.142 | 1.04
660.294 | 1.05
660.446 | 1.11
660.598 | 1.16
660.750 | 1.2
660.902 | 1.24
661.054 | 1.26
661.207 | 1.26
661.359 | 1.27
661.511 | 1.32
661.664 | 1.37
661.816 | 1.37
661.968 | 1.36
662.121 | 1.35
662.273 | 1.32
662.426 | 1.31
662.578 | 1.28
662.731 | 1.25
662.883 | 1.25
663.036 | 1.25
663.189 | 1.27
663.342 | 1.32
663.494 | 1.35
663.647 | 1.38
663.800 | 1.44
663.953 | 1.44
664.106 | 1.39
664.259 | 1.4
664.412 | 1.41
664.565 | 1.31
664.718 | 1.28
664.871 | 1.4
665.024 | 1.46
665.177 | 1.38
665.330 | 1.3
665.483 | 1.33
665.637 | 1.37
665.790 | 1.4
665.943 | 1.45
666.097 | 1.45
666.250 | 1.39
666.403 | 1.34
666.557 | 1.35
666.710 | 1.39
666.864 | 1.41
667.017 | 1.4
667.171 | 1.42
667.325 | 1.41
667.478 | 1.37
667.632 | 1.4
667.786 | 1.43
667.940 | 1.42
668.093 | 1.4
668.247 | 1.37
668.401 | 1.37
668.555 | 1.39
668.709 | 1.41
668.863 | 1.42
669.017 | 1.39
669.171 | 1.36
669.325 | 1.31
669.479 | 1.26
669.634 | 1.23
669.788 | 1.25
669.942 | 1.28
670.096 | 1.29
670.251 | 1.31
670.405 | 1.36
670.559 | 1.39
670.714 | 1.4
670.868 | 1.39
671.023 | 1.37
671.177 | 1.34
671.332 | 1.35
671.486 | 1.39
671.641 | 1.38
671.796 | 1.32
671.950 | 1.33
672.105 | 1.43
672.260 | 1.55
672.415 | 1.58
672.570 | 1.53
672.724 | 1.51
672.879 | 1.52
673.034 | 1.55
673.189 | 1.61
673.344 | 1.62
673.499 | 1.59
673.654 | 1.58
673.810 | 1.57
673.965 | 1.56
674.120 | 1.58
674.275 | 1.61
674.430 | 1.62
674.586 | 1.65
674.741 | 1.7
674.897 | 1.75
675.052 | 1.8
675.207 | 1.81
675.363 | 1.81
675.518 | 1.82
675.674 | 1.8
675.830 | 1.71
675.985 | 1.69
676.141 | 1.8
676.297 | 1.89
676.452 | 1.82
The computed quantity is 0.9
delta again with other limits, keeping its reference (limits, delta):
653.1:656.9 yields -1.2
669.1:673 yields 5.4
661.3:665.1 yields 1.0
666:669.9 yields 3.4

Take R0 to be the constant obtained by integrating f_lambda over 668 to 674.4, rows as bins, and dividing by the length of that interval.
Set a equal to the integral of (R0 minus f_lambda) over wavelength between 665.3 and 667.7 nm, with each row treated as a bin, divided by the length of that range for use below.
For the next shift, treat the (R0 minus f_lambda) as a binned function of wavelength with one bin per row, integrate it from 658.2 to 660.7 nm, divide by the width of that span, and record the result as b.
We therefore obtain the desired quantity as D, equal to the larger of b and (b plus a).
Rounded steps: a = 0.040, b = 0.2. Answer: 0.29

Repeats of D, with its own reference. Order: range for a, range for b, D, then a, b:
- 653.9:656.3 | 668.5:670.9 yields 0.33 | 0.236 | 0.1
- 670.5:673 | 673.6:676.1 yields -0.27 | 0.001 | -0.3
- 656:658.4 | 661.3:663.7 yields 0.30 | 0.190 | 0.1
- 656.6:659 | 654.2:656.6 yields 0.43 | 0.190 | 0.2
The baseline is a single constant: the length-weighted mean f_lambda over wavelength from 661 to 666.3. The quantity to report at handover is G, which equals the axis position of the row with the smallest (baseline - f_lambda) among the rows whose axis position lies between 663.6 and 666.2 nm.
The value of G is 665.024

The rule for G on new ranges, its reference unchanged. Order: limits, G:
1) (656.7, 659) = 657.411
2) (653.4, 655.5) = 653.939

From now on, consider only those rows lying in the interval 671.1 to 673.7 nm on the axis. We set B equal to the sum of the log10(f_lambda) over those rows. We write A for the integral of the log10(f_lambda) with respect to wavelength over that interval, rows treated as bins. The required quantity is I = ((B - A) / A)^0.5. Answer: 2.36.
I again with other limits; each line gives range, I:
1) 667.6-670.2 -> 2.36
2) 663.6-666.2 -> 2.35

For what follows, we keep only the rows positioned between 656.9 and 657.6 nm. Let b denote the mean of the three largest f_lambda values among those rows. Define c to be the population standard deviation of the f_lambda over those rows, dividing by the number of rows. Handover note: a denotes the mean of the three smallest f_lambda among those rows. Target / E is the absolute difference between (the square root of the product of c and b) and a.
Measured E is 1.00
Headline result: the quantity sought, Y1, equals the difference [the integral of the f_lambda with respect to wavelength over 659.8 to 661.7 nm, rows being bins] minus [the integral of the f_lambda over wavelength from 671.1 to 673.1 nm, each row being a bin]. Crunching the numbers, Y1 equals -0.59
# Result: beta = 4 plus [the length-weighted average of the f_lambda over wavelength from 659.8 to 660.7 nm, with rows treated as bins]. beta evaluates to 5.14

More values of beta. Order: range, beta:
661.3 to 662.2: 5.34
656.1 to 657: 5.24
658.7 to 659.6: 5.19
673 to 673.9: 5.59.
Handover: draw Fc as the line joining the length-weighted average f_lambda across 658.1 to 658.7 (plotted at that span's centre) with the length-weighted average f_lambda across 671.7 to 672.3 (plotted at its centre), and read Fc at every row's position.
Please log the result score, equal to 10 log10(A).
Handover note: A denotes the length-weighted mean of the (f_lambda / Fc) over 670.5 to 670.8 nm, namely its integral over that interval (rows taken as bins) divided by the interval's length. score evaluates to 0.1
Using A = 1.01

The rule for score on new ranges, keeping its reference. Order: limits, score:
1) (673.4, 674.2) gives 0.4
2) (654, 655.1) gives 0.3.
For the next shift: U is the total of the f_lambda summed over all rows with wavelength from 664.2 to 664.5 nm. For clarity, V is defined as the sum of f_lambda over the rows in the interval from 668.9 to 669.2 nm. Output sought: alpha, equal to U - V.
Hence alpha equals 0.06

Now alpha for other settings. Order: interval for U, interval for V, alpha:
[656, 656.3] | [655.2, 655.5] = 0.10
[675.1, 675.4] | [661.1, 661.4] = 1.09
